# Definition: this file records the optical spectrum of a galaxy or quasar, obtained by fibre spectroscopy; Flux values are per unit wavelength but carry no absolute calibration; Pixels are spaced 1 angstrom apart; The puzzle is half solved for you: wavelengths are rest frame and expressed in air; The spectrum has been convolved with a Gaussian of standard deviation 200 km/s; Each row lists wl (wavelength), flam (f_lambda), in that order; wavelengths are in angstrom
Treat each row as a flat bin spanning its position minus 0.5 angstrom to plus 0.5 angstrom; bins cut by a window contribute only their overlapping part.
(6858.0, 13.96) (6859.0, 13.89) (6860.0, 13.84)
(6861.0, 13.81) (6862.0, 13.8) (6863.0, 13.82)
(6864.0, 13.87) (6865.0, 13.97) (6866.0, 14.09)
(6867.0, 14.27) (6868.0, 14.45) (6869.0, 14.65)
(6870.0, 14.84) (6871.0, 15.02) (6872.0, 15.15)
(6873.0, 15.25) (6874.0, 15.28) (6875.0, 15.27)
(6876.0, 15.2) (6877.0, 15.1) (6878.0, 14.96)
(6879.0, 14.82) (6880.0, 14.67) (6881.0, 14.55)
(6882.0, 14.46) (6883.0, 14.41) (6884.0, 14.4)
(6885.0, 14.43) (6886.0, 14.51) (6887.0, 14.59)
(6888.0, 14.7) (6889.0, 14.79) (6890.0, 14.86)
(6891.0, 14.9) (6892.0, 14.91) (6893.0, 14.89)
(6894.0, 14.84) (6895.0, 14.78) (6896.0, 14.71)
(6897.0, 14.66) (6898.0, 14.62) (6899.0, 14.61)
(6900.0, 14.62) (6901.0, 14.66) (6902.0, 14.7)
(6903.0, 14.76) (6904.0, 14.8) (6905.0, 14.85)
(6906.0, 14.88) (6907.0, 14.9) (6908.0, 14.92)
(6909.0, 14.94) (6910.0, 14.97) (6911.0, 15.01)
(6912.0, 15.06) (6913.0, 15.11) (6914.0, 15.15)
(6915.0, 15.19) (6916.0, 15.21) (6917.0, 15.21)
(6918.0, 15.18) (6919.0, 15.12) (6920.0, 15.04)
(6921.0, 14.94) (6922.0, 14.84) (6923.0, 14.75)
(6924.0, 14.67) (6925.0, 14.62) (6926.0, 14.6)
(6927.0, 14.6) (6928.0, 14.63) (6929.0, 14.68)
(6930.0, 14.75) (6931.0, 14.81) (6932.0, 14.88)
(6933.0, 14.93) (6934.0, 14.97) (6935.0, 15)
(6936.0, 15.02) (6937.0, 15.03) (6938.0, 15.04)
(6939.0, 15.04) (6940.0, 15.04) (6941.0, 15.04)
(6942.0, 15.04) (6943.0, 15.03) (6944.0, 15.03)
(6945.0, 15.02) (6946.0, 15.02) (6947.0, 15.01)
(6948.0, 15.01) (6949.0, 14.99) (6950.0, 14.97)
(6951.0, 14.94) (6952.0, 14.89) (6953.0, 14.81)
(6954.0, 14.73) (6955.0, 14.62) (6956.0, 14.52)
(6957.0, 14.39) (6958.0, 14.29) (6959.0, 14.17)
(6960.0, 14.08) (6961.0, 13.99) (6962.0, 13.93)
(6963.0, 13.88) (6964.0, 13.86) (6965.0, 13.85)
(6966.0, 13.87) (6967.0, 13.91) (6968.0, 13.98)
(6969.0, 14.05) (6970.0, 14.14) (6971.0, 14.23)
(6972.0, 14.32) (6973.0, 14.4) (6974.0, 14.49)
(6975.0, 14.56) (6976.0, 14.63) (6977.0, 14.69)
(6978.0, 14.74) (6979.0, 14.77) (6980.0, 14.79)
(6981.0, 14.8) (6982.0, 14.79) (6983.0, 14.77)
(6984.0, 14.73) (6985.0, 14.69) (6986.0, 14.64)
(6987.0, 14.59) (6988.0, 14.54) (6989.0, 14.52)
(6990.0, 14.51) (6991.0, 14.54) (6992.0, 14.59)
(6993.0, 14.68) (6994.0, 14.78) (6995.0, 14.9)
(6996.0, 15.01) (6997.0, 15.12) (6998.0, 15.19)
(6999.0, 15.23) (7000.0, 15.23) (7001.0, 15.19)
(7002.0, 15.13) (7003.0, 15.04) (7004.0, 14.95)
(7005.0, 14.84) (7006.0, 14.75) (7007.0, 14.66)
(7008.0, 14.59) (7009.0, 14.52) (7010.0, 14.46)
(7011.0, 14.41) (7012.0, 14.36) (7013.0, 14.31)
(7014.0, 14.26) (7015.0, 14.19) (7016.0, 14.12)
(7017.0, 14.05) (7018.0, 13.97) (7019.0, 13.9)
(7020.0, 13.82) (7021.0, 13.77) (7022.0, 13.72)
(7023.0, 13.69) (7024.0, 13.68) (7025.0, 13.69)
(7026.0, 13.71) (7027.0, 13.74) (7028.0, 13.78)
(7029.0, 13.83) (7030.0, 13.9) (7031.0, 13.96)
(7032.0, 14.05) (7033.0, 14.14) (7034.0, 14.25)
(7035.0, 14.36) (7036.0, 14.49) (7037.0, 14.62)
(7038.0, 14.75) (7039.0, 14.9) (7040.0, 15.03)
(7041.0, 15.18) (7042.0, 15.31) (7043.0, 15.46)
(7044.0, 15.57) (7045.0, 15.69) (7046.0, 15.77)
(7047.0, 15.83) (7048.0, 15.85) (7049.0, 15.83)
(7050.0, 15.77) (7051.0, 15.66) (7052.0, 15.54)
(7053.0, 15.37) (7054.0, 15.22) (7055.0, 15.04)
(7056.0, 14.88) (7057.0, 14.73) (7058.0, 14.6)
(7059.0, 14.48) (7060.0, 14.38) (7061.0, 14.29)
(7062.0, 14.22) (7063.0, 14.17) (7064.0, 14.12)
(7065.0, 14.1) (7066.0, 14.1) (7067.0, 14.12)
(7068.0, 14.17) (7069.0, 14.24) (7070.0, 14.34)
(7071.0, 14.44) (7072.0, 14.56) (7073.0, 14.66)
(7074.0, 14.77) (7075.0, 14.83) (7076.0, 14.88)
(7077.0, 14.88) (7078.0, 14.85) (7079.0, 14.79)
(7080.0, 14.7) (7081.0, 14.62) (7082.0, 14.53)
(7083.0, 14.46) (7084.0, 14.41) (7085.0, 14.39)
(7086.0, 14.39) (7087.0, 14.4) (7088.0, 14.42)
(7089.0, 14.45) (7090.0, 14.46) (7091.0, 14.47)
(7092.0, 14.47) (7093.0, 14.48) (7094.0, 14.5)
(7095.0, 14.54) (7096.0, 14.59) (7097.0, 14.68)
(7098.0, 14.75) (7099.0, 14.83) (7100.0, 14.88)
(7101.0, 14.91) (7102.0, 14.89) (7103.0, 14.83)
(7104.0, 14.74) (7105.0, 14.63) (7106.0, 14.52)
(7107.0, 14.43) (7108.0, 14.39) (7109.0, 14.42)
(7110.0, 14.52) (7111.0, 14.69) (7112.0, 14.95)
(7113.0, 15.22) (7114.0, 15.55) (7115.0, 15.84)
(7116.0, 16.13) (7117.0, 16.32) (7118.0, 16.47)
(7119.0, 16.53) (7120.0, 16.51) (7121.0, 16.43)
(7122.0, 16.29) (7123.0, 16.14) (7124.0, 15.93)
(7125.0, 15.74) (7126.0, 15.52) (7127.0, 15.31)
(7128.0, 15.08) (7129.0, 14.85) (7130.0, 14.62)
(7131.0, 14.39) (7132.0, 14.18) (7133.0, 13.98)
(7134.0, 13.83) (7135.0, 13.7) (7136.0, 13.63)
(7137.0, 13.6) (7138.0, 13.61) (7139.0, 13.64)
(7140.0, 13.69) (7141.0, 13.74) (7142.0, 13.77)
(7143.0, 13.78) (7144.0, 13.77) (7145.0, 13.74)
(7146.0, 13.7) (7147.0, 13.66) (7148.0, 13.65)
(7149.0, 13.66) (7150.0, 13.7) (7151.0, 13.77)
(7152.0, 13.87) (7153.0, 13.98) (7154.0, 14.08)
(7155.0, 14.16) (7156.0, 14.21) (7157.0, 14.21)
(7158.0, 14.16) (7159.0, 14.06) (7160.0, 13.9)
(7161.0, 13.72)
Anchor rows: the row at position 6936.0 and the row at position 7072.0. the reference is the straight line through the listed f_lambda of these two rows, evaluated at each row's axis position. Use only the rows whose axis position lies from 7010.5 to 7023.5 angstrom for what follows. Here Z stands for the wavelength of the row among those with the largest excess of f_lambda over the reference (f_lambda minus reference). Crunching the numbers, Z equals 7011.0 angstrom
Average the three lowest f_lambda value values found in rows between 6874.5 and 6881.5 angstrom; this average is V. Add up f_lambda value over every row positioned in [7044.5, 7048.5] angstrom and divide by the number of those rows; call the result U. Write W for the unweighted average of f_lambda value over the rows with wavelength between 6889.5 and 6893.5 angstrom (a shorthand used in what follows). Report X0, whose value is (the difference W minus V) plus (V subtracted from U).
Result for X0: 1.3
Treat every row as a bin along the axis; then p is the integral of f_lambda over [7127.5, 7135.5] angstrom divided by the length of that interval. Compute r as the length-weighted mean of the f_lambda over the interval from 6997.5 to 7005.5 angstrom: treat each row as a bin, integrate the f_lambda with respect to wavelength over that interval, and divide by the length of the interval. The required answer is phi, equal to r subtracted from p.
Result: -0.77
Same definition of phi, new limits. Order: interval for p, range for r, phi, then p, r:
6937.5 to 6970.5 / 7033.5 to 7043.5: -0.28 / 14.6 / 14.8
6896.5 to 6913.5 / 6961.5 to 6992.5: 0.41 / 14.8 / 14.4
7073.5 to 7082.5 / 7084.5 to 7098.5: 0.26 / 14.8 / 14.5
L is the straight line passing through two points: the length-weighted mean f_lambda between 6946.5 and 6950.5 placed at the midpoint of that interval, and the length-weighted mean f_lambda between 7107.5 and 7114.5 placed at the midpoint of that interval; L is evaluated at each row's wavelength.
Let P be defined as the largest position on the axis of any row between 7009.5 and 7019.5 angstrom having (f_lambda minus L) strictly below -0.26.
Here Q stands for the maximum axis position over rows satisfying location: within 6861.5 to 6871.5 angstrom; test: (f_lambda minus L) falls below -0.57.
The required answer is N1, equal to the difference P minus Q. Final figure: 151 angstrom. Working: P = 7019.0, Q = 6868.0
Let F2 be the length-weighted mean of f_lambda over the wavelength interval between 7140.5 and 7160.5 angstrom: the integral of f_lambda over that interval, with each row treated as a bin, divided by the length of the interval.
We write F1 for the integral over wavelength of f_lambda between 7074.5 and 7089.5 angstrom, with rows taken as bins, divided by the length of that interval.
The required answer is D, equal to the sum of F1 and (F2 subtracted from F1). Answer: 15.3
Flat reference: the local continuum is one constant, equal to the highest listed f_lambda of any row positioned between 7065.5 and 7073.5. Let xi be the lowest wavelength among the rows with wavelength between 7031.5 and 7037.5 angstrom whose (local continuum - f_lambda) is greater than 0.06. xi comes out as 7032.0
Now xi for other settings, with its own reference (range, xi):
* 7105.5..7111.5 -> 7106.0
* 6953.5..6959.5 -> 6956.0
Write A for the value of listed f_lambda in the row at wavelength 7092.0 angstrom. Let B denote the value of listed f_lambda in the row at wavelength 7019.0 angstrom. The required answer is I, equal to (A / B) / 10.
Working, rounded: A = 14.47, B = 13.9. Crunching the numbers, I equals 0.104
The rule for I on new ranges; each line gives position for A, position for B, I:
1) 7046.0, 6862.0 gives 0.114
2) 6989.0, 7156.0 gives 0.102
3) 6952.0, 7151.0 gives 0.108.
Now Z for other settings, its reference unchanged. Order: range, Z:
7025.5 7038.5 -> 7038.0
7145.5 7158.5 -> 7157.0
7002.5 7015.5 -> 7003.0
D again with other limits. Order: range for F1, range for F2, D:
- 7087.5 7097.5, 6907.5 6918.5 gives 13.9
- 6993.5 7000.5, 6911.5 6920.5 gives 15.0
